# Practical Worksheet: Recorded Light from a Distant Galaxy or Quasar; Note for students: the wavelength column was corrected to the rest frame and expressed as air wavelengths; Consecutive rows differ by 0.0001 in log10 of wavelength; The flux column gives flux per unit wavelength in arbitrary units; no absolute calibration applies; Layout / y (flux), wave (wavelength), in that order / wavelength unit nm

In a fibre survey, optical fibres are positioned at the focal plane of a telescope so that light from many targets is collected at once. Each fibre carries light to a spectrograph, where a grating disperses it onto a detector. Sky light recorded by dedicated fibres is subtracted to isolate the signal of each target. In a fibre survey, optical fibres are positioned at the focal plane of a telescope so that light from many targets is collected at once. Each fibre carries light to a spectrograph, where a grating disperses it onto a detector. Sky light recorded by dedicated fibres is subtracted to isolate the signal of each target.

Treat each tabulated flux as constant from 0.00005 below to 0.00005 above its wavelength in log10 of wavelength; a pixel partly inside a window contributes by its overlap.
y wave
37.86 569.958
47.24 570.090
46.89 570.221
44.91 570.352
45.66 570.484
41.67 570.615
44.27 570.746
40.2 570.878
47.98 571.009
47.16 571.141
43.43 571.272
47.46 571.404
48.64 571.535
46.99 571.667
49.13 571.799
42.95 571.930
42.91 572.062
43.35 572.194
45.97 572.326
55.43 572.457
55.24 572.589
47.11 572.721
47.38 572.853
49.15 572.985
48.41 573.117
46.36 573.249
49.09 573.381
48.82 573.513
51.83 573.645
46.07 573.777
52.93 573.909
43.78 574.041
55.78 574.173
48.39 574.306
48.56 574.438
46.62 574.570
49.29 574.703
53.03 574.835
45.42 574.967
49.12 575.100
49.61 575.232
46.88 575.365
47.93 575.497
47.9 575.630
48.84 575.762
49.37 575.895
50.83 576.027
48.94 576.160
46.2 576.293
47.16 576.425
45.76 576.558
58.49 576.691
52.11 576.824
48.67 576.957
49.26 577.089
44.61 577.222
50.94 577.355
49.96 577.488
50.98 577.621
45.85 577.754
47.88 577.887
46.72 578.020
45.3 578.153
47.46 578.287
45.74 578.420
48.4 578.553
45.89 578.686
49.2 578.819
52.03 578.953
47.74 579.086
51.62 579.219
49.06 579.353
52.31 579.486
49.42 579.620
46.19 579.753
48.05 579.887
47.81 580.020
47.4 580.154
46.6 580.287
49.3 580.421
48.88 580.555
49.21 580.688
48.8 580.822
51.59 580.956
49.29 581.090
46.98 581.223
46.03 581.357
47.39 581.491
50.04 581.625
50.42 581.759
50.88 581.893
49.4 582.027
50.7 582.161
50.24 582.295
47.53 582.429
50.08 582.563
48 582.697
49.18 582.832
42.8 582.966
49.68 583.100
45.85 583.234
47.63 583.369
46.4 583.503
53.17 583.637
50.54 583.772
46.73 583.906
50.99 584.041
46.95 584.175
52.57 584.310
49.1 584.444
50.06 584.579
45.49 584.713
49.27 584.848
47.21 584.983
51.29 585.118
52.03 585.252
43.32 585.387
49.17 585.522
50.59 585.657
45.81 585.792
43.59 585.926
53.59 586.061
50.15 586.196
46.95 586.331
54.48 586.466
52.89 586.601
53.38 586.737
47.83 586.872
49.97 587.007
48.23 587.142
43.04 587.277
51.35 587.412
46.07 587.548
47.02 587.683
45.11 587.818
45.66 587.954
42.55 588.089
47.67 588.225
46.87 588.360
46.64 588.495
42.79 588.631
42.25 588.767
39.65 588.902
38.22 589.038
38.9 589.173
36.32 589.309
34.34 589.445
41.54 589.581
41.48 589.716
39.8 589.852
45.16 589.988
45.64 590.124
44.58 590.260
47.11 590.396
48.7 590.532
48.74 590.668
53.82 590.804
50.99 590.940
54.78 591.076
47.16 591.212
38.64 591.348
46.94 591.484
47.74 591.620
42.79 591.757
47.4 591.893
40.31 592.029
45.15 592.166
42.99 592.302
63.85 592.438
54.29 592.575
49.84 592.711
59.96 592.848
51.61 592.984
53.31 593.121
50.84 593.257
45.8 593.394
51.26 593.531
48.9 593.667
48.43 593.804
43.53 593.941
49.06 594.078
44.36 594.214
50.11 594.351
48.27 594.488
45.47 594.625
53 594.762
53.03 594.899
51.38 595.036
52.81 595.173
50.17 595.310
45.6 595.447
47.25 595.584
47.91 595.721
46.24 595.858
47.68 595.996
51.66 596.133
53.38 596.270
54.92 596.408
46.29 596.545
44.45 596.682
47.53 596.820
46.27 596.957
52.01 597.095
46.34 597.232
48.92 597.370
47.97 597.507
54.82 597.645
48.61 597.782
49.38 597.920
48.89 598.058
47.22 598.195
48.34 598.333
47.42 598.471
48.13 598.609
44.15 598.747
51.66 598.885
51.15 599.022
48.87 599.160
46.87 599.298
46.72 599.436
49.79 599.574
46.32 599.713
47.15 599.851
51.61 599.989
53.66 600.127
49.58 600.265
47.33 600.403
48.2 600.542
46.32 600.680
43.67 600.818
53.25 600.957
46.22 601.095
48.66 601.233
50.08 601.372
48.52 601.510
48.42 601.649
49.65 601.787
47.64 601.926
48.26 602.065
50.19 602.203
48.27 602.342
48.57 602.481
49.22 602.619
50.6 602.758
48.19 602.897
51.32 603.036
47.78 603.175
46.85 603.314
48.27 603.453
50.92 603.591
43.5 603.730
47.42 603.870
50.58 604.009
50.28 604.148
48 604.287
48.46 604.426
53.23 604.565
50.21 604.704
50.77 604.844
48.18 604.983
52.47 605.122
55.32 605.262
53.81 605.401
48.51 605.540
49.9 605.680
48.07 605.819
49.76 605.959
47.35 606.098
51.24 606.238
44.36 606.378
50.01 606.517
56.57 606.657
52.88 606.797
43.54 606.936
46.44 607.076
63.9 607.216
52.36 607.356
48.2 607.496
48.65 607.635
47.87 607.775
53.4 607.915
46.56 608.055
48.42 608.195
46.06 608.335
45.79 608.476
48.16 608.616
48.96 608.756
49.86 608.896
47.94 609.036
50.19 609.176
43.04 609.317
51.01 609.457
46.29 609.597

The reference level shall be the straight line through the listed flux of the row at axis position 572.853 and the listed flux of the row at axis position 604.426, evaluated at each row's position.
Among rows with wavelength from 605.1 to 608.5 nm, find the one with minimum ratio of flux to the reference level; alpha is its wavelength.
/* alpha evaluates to 606.936 nm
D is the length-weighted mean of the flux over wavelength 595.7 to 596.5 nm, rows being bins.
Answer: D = 50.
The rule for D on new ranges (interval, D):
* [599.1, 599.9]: 48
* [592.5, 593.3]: 53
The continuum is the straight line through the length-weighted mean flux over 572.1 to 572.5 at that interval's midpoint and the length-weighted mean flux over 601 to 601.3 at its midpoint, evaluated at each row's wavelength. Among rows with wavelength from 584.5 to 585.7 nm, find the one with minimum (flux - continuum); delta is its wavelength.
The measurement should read 585.387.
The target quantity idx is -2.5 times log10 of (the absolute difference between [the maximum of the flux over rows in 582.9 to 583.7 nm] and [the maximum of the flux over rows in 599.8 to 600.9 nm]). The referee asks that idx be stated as 0.77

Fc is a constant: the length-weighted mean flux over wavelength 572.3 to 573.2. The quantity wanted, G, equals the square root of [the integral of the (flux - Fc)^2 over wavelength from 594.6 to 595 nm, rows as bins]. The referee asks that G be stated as 2.1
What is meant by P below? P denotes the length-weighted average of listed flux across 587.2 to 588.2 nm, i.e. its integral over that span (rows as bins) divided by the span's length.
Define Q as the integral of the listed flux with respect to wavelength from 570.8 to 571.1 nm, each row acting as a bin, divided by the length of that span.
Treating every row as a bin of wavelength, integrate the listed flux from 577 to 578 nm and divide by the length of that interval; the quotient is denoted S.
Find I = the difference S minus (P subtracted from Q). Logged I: 50.1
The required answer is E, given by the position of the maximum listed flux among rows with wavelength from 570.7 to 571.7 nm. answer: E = 571.535 nm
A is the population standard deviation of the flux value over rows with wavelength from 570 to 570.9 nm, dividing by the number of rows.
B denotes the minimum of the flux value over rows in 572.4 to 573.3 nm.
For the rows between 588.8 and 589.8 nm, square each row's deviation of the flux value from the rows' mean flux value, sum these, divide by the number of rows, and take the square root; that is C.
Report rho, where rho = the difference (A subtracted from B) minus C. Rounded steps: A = 2.43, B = 46.36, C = 2.4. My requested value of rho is 41.5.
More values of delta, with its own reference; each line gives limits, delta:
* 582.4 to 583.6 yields 582.966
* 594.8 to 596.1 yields 595.447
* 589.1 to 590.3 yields 589.445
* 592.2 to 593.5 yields 592.302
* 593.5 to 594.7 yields 593.941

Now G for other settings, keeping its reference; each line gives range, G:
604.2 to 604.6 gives 1.4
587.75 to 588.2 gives 3.6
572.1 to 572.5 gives 3.5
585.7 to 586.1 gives 3.0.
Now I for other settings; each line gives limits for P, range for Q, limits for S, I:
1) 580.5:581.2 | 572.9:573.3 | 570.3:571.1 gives 45.6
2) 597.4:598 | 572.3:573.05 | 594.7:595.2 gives 52.3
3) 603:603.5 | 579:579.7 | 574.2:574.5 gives 47.7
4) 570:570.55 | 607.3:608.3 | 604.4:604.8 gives 47.4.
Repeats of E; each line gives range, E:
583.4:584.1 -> 583.637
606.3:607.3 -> 607.216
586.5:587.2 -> 586.737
